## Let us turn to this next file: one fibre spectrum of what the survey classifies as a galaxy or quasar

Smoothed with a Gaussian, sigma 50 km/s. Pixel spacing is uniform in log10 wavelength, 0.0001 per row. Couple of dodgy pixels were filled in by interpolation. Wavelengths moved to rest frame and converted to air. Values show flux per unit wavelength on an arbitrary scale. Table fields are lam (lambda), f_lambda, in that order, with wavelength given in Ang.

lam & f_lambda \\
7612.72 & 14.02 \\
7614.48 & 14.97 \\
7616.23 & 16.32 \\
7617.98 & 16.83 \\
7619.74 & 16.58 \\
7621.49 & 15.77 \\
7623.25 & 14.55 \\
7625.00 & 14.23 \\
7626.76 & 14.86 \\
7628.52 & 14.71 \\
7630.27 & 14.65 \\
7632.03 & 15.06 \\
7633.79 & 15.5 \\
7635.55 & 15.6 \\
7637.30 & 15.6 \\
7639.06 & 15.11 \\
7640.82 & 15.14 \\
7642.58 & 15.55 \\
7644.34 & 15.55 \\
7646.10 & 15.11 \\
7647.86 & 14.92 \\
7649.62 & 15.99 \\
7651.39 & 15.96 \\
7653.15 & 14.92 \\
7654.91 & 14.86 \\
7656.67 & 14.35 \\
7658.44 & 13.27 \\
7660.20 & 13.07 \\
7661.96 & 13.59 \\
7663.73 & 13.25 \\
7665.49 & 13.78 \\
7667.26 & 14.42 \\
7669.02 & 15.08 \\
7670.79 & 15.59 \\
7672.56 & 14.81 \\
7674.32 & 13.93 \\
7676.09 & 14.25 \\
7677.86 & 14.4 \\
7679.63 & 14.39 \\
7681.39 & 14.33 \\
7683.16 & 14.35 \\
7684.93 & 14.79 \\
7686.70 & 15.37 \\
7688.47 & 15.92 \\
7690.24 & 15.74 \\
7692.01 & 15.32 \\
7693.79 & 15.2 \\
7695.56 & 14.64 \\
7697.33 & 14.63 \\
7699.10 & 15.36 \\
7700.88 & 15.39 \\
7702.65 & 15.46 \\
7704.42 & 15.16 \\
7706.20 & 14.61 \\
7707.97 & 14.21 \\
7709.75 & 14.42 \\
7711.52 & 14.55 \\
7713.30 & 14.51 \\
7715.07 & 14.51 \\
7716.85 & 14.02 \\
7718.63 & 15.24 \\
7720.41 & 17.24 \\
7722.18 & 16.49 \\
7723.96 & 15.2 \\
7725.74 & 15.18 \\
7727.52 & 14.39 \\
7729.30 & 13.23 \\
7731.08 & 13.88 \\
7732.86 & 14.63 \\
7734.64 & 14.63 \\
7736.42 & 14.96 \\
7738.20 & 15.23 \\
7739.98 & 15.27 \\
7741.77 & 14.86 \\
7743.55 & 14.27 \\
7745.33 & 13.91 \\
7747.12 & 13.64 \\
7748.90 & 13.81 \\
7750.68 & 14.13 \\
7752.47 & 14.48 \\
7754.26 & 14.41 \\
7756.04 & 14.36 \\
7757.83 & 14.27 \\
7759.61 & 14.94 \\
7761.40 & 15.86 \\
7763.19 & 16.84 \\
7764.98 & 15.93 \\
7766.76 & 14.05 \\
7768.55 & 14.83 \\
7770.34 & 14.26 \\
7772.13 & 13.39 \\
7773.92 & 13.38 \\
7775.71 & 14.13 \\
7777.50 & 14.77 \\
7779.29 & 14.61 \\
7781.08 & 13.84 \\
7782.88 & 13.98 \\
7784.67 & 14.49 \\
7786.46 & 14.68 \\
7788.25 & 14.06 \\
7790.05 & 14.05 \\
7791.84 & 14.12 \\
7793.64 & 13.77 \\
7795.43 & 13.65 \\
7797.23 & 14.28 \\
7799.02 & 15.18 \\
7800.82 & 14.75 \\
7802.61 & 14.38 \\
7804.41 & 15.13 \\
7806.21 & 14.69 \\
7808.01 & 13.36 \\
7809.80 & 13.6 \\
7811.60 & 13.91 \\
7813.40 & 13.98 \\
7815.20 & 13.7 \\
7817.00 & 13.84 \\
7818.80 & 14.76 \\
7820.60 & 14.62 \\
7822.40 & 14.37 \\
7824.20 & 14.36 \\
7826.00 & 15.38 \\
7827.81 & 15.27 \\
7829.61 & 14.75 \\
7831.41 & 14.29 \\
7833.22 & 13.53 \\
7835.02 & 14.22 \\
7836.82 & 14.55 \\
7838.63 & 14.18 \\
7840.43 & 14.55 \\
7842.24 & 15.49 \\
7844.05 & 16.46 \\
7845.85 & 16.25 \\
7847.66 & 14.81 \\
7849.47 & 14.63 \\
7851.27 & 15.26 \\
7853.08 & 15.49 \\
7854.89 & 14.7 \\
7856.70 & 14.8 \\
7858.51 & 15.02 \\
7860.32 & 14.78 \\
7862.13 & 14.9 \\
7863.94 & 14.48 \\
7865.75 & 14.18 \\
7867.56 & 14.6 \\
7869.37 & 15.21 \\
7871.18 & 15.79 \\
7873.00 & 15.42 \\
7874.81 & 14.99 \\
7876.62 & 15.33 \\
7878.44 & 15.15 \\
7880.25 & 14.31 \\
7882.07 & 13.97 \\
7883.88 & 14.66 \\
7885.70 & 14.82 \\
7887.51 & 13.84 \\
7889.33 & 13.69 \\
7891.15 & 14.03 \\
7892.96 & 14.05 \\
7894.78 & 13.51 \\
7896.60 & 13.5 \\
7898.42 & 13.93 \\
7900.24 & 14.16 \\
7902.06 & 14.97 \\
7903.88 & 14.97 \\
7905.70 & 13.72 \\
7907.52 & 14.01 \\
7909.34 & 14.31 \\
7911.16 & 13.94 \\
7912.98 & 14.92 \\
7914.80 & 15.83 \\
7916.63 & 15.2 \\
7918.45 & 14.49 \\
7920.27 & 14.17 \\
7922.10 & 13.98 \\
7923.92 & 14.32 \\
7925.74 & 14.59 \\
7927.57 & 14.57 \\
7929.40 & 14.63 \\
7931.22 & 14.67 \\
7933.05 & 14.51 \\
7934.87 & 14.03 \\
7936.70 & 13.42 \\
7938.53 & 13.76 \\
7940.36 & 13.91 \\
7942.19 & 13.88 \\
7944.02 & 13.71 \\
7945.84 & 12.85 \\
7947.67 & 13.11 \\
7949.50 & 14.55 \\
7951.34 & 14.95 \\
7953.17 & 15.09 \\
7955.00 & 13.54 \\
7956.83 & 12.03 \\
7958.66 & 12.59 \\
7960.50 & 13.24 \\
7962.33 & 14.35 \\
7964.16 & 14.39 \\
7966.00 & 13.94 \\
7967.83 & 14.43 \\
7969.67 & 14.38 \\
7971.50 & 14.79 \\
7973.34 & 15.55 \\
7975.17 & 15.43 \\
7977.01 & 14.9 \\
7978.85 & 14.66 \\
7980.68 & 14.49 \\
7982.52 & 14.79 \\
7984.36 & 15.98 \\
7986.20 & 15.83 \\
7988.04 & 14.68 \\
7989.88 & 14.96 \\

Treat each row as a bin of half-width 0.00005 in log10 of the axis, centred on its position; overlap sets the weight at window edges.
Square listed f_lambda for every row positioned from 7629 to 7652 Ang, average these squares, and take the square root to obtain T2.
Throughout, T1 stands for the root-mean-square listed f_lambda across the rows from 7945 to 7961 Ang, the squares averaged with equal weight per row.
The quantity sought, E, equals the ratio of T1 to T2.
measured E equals 0.88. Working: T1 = 13.59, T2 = 15.4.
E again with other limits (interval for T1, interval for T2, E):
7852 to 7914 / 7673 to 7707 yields 0.98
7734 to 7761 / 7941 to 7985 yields 1.02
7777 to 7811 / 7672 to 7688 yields 0.98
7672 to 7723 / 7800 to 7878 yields 1.02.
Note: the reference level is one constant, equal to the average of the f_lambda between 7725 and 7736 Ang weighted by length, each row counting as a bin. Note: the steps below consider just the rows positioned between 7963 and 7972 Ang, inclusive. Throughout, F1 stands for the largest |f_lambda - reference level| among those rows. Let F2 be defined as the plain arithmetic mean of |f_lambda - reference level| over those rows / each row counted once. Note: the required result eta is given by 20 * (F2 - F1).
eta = -4.9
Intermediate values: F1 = 0.4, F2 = 0.21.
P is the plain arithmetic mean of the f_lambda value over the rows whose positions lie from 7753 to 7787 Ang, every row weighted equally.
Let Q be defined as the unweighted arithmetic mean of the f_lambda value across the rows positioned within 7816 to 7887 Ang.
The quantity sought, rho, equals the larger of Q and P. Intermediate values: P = 14.6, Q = 14.8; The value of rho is 14.8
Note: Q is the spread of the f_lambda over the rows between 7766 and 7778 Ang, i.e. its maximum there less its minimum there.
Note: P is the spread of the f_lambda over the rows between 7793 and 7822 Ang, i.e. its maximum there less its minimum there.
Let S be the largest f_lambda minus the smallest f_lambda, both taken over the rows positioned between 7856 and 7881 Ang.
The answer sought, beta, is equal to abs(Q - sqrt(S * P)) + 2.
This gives 2.3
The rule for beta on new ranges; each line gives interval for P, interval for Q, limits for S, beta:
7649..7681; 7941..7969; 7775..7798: 3.3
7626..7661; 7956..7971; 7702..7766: 3.0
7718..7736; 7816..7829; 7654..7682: 3.6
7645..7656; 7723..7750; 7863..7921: 2.4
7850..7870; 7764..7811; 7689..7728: 2.5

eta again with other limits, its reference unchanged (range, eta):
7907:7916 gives -18.5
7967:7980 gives -13.5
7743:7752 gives -6.2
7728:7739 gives -10.0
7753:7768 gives -33.3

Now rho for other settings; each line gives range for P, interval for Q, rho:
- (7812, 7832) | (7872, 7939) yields 14.5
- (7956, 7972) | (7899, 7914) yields 14.4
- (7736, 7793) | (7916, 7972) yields 14.5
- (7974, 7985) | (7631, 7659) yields 15.2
